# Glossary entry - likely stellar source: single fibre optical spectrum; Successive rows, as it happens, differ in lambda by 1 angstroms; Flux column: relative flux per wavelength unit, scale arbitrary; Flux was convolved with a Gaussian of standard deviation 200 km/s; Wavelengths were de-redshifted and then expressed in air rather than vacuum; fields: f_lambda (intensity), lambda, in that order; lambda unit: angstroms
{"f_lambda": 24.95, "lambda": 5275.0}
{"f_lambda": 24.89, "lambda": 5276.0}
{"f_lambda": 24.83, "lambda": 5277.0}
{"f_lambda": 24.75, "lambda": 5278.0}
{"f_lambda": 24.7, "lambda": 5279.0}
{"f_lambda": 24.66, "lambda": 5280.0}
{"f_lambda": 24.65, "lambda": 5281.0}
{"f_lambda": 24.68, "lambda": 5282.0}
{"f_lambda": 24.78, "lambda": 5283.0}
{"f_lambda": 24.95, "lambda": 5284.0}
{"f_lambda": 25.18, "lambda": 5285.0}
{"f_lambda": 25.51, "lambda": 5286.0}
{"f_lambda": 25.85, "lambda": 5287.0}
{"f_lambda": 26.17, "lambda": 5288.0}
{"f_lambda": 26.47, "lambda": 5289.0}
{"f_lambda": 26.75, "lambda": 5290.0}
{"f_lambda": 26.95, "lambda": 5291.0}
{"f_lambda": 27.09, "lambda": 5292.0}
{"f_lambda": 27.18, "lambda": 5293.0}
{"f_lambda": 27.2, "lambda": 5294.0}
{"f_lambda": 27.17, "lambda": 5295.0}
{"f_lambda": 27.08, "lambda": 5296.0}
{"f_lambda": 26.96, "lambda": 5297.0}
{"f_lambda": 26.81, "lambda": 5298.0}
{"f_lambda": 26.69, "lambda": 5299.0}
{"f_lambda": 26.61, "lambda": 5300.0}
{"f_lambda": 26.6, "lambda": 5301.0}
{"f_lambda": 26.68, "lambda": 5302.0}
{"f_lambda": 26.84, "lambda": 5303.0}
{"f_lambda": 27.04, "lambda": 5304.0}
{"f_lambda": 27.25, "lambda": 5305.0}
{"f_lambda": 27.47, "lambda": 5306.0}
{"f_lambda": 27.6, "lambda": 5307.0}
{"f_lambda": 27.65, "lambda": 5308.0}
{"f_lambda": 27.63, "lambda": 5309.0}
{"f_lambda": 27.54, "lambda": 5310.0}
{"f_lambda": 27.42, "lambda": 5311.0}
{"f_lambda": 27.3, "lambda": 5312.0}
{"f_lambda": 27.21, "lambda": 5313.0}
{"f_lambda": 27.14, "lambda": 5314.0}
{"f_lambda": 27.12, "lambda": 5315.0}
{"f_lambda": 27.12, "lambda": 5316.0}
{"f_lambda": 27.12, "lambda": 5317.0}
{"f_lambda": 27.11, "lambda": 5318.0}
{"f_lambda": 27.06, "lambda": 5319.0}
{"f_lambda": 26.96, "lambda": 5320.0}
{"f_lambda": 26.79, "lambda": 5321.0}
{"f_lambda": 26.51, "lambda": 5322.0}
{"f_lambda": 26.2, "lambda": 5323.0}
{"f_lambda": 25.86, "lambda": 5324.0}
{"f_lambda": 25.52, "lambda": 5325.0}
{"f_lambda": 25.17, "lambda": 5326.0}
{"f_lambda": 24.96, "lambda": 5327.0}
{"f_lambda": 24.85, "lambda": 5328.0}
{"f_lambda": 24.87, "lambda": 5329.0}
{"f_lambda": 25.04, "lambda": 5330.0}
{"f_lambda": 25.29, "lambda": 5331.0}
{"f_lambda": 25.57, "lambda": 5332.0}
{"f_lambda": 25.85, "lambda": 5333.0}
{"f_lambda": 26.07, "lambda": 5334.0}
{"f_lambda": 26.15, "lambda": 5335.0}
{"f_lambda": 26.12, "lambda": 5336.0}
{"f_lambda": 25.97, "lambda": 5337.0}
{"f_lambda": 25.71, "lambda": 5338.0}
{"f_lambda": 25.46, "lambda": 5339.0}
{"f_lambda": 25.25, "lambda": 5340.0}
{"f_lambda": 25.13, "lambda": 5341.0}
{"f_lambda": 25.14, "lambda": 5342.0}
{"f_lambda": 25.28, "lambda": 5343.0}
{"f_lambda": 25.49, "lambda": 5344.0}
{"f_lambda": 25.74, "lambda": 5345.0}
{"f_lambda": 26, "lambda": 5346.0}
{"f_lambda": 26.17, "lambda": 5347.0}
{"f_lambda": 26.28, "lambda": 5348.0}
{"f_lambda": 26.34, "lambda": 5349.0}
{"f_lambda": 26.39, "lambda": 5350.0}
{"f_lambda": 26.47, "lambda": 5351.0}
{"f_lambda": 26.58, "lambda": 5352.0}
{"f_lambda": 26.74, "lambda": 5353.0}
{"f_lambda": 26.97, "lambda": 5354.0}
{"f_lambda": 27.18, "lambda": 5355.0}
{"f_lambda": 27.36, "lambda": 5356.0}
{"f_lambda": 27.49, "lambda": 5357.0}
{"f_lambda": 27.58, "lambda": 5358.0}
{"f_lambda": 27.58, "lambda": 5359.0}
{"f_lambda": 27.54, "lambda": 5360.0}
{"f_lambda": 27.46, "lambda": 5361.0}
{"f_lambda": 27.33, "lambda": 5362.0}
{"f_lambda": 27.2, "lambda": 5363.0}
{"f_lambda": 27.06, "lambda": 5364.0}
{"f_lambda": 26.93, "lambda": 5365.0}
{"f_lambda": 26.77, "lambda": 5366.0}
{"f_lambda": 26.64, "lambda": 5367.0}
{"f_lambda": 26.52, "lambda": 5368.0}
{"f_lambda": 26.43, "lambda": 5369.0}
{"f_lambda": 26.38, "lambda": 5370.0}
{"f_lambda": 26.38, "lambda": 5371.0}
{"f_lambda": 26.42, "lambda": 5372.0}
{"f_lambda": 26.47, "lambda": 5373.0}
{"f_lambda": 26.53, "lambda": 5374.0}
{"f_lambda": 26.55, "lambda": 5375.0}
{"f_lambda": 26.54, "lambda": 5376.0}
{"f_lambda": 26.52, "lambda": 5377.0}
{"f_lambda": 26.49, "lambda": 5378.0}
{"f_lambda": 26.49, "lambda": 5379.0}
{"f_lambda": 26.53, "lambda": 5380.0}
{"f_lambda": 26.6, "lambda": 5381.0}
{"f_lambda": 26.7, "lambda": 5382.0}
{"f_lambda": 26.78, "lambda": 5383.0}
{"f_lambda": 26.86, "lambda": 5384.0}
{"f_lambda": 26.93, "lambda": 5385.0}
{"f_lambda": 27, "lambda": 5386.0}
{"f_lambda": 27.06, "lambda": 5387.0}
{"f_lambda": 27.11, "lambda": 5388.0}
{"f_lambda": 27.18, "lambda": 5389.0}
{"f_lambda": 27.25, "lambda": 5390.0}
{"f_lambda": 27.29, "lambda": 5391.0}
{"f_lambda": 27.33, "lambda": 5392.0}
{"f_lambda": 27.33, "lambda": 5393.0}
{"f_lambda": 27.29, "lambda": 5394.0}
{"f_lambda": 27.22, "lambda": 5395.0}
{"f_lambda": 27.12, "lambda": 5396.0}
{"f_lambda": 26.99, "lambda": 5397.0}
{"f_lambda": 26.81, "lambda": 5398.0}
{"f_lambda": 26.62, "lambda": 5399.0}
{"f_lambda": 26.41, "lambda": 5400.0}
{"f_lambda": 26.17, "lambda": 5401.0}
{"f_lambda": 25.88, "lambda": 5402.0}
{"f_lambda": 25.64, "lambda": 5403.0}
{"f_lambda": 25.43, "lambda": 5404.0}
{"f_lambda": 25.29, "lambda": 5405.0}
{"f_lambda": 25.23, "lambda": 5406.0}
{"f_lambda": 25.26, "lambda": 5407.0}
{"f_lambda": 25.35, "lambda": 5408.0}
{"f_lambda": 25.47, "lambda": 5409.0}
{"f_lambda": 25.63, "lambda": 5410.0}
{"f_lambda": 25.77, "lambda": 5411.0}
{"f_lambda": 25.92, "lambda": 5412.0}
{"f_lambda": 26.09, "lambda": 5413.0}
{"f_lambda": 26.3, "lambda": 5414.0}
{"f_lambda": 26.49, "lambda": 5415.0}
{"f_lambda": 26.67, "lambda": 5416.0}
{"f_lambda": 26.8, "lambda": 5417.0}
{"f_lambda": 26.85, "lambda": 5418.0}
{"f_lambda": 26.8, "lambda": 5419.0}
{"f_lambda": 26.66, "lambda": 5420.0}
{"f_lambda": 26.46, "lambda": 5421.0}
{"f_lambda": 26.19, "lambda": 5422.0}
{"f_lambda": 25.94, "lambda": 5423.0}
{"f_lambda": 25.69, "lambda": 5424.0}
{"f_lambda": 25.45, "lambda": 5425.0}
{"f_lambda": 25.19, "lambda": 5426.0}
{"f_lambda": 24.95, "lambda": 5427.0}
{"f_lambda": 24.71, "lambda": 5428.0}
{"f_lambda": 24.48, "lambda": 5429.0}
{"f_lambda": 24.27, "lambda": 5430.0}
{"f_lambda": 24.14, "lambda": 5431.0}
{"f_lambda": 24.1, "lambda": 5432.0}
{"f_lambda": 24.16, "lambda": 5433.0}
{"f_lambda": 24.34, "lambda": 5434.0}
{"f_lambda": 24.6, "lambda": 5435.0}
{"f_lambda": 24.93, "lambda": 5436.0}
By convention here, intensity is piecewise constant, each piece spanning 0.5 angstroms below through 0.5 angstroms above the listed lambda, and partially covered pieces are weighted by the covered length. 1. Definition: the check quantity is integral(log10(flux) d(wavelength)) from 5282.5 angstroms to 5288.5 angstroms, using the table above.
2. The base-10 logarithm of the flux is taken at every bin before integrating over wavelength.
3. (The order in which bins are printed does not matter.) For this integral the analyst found 8.43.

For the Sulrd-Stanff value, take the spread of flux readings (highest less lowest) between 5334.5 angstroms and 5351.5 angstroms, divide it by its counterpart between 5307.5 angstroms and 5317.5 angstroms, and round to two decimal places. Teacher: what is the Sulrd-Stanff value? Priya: 2.53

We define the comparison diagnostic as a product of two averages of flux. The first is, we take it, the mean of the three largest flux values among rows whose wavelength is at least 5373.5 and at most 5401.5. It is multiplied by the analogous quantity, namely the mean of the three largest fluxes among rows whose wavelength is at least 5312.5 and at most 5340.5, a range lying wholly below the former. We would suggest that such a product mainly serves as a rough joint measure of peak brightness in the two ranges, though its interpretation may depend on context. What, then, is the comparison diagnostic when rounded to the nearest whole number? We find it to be 742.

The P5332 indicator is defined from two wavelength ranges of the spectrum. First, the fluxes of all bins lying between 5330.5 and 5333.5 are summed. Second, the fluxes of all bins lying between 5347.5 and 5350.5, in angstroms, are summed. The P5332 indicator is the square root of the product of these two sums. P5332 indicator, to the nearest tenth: 77.9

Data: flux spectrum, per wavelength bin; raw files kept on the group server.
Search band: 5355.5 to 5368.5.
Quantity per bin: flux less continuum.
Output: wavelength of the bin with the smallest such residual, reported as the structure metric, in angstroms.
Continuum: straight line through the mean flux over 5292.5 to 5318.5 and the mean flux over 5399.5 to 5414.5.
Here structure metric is 5368.0 angstroms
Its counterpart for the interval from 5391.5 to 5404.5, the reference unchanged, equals 5404.0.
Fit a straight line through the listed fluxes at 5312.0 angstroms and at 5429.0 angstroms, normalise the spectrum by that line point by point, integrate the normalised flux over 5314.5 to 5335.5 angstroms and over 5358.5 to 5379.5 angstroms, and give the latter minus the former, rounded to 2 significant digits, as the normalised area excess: 1.4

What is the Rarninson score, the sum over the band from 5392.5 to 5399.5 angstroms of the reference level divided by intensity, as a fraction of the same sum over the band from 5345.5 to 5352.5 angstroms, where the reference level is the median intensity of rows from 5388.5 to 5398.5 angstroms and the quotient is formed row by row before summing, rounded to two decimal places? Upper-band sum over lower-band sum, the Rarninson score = 0.97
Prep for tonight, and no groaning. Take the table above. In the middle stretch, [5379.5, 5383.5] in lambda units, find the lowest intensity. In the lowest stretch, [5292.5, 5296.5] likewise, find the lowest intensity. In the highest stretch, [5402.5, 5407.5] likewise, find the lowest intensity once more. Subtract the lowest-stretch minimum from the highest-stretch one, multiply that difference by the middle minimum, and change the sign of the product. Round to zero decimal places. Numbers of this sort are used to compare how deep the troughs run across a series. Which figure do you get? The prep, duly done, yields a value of 49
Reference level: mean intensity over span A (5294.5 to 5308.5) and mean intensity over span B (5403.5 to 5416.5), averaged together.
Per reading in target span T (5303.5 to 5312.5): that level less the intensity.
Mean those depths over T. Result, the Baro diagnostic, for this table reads -1.0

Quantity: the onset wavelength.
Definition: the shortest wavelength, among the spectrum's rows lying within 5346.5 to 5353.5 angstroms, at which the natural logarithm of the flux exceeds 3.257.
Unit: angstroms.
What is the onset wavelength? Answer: 5347.0 angstroms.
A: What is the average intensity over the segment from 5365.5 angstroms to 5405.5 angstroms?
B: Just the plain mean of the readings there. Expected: 26.6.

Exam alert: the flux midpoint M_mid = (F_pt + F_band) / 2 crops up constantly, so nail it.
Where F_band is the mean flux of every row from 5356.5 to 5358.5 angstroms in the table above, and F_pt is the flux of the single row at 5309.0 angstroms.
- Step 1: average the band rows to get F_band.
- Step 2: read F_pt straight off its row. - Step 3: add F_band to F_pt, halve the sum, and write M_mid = 27.6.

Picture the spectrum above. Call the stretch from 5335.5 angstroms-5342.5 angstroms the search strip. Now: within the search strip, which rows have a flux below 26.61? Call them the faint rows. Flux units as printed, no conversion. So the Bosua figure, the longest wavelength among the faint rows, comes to 5342.0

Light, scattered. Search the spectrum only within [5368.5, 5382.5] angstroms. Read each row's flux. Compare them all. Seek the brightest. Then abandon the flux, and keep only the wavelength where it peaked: 5382.0 angstroms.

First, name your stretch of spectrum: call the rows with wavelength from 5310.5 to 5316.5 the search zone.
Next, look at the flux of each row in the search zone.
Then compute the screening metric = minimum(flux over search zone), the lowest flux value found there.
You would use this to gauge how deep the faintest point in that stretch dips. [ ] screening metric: 27.12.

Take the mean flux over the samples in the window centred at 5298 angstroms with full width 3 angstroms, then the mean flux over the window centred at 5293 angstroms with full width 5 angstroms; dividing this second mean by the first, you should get 1.01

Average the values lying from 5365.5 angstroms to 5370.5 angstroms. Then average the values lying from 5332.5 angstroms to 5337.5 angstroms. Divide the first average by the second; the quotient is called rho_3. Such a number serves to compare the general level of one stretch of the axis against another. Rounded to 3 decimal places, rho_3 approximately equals 1.020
